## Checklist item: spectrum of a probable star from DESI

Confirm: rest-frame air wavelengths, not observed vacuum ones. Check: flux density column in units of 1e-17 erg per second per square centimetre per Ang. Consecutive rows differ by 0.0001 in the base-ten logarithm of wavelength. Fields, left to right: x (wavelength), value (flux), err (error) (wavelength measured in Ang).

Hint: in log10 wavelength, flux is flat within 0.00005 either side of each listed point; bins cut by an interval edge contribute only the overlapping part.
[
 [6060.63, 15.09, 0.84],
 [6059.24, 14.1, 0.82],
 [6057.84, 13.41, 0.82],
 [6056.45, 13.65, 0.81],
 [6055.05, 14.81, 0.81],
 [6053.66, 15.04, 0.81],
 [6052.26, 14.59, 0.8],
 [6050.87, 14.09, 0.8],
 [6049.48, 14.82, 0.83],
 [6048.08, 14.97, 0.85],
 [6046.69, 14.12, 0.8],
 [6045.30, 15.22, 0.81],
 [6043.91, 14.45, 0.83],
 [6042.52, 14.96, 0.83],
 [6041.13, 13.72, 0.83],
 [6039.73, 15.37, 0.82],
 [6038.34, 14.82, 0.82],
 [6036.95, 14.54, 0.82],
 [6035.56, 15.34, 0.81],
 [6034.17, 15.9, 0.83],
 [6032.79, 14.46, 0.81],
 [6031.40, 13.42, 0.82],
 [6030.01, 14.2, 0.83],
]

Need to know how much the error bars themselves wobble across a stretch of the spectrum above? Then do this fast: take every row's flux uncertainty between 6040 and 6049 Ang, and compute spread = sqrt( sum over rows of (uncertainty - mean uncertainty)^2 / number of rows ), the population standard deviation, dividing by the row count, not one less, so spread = 0.016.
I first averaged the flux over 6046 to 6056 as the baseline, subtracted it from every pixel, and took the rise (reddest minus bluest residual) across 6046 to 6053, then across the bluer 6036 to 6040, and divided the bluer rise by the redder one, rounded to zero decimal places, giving 2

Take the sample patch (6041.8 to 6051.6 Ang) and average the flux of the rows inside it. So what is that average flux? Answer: 14.7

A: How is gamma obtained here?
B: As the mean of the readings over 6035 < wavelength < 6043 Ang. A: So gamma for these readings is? 14.8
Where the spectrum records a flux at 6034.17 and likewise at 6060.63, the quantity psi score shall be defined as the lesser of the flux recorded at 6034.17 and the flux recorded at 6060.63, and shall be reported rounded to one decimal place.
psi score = 15.1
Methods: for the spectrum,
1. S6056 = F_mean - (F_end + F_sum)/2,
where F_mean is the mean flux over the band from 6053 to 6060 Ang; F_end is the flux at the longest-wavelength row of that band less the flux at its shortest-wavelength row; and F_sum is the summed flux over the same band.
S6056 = -20.8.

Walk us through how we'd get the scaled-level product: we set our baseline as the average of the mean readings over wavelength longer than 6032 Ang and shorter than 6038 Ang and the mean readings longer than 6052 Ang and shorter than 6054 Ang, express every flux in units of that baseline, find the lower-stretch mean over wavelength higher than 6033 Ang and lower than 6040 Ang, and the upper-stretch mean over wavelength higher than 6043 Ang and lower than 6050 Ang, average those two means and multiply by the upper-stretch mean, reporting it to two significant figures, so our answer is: 0.99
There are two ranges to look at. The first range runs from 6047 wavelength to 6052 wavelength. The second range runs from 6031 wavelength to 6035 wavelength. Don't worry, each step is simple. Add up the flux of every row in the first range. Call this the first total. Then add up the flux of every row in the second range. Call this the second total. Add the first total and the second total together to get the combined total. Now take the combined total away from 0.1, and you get -87.6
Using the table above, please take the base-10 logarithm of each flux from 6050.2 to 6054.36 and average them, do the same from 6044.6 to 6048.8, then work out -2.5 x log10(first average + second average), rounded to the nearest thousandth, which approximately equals -0.920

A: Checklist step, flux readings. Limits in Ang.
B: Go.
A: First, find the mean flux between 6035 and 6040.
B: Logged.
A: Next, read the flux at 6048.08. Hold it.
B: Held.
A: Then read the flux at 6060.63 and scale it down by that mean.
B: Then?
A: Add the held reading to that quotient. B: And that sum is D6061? 16.0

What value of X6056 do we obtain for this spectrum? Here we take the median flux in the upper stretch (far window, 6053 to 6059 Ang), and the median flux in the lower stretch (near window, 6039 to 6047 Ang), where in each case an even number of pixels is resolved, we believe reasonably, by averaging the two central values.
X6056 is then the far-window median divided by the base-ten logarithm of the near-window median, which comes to 12.19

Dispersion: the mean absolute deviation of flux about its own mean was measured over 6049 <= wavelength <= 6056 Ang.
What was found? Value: 0.26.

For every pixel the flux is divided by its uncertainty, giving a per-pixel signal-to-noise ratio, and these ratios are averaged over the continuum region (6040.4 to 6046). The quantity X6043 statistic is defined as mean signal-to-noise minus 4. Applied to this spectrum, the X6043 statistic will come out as 13.69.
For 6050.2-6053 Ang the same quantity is 13.92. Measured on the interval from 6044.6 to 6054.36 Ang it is 14.05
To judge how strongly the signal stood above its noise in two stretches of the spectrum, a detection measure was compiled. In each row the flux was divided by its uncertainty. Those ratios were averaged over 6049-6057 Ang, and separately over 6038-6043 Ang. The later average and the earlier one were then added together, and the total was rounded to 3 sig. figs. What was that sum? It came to 35.7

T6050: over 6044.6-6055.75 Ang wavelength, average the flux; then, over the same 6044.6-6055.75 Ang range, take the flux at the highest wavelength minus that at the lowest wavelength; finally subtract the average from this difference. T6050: -15.12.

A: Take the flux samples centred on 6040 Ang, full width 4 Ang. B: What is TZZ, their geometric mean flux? 14.6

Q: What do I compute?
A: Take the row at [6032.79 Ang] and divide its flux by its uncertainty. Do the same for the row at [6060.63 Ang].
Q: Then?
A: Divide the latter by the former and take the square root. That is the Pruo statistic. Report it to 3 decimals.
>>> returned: 1.003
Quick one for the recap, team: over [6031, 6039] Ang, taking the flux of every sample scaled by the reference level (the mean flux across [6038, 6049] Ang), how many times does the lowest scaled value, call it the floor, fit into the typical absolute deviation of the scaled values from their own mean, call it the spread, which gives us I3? 0.045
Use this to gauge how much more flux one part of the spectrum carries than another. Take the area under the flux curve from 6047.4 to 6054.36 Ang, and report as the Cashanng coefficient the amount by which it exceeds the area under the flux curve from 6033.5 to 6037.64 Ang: 39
